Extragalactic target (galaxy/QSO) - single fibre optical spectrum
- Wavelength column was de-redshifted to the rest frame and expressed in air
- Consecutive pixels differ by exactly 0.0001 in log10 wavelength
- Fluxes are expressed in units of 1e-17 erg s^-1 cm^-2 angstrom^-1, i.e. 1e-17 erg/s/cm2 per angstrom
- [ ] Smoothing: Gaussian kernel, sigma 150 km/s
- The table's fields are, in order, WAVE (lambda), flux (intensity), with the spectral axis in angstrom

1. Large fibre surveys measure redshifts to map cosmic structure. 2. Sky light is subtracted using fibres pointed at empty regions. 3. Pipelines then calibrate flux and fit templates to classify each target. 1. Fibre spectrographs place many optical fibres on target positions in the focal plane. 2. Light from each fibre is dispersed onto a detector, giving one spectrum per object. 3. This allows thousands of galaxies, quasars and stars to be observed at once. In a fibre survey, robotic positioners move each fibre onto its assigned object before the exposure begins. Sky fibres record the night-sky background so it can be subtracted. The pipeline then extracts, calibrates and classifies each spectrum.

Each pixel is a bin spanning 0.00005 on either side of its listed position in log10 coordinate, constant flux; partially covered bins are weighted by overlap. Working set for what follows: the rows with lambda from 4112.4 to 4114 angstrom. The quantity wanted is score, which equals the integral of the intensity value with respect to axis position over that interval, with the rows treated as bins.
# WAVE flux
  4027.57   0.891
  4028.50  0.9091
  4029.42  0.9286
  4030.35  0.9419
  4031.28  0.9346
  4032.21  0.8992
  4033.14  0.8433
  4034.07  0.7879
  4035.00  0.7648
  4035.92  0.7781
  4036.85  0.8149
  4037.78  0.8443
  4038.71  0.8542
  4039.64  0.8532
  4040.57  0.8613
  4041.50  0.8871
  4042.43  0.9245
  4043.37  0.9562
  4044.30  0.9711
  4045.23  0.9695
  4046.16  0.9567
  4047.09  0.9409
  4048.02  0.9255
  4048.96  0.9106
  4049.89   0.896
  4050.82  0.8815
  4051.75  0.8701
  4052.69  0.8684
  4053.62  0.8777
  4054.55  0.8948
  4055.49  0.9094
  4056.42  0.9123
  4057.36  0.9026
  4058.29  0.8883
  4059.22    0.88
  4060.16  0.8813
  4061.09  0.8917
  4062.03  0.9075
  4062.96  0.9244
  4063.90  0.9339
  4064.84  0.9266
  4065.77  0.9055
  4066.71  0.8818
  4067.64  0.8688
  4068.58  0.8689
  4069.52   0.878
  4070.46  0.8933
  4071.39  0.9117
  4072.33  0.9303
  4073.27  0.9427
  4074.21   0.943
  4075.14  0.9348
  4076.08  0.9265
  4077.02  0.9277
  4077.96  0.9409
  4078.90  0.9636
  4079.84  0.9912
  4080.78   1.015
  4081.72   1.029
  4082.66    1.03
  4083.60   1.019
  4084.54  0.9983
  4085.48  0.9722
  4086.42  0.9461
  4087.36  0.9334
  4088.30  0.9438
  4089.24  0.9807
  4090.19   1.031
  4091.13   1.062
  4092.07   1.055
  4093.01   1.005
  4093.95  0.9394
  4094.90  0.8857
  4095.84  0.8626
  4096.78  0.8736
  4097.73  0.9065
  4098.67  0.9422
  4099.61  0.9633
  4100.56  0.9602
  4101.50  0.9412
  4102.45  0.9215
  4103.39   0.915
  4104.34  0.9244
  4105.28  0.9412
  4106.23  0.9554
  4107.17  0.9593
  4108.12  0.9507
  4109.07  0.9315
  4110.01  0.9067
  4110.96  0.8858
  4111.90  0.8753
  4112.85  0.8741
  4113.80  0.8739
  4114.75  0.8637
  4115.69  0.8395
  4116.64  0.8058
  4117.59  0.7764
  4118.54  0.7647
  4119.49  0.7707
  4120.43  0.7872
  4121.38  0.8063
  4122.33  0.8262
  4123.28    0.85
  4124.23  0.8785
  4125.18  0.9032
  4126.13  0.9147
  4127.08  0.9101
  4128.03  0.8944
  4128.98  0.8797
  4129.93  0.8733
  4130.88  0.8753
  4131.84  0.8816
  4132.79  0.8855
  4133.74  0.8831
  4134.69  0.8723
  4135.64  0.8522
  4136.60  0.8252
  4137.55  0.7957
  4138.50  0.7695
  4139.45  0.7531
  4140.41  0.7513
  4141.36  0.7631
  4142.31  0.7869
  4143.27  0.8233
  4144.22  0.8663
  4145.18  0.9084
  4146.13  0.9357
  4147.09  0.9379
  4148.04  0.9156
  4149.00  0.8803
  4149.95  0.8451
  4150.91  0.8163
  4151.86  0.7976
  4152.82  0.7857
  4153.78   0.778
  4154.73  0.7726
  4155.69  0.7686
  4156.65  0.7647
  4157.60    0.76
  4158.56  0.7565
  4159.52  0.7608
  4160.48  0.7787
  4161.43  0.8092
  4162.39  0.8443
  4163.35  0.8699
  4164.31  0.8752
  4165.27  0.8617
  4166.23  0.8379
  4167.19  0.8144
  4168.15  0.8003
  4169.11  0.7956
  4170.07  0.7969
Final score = 1.40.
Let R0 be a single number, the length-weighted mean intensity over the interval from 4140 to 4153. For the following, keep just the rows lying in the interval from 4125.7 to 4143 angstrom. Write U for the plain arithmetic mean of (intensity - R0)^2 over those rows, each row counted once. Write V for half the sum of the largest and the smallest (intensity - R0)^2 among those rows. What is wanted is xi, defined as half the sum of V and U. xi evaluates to 0.0038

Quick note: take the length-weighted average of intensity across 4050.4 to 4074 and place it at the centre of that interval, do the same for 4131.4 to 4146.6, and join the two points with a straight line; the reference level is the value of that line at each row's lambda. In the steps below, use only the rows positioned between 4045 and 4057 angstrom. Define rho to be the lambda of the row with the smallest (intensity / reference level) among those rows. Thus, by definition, 4052.69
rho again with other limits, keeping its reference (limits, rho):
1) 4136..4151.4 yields 4140.41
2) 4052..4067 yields 4052.69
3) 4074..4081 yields 4076.08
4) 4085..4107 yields 4095.84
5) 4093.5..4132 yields 4118.54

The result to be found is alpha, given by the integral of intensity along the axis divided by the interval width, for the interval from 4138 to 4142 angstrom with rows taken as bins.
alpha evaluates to 0.762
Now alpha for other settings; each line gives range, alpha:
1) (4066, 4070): 0.875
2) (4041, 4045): 0.935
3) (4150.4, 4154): 0.795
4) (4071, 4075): 0.933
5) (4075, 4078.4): 0.931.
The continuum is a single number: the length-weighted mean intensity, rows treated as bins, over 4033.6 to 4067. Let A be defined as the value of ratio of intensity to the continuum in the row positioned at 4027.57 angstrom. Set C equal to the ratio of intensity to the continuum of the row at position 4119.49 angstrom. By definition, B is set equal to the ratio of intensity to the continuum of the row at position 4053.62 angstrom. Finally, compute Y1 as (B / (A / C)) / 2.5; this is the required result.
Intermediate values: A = 1.00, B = 0.99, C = 0.87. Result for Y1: 0.34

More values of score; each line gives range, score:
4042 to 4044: 1.88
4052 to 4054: 1.74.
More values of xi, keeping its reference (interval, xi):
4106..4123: 0.0053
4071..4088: 0.0173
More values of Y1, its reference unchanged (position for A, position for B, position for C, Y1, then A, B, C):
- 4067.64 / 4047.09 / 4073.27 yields 0.46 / 0.98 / 1.06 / 1.06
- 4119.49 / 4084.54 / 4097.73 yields 0.53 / 0.87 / 1.12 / 1.02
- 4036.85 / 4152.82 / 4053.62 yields 0.38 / 0.92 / 0.88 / 0.99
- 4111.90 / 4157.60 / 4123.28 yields 0.33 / 0.98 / 0.85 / 0.96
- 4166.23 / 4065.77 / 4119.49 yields 0.37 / 0.94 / 1.02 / 0.87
